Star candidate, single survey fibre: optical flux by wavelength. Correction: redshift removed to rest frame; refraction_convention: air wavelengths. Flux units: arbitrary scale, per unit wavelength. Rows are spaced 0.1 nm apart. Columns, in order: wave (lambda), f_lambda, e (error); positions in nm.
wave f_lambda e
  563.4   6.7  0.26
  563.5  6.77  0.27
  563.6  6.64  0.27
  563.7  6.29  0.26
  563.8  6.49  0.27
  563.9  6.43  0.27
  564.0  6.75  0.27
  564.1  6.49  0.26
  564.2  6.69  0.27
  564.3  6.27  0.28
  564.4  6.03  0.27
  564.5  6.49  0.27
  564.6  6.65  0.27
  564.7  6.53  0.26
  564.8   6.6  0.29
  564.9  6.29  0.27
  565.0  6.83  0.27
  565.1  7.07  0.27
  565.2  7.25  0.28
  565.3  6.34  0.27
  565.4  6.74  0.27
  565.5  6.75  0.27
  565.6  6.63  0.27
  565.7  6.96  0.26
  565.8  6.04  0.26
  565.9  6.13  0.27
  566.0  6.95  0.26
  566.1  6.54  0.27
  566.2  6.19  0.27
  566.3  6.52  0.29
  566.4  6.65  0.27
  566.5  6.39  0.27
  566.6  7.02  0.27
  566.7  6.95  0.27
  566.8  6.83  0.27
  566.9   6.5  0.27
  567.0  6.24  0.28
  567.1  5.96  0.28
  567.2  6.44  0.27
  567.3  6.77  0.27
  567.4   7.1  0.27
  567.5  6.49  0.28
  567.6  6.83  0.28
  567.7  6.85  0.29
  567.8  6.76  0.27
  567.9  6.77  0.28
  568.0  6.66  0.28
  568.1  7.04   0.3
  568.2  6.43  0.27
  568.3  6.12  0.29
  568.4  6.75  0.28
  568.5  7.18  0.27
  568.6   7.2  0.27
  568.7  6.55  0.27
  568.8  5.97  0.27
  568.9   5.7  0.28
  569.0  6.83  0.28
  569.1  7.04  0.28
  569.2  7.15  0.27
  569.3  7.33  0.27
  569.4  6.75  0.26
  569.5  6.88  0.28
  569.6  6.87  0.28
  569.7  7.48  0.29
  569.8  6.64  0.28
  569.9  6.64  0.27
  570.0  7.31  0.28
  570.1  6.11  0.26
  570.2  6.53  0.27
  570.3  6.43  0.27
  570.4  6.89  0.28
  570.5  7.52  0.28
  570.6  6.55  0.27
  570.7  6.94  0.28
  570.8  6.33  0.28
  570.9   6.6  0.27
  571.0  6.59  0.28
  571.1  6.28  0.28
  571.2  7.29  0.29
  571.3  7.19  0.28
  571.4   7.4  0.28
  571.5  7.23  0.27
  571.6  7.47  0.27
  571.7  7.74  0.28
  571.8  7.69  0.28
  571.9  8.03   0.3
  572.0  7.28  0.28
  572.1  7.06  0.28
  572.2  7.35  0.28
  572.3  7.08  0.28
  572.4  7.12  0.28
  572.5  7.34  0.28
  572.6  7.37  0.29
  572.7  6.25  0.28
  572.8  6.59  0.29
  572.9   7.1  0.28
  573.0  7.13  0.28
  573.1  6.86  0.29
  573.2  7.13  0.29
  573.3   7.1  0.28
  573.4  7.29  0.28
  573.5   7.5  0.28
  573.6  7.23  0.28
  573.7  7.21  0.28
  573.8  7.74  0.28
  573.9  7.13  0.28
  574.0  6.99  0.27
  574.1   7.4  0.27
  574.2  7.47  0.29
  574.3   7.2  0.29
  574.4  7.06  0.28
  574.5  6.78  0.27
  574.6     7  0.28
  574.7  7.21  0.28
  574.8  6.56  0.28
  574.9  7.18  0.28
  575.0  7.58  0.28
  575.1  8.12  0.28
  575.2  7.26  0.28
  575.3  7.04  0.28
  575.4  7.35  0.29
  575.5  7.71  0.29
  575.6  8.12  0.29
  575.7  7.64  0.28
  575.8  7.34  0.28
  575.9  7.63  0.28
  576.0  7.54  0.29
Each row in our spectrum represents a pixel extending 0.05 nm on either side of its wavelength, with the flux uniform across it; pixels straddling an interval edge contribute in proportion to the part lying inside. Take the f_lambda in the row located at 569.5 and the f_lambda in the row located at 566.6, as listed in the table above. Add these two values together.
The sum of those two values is 13.9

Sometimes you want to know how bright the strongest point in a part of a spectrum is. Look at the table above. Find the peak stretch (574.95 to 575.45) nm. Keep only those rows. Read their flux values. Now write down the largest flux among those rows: 8.12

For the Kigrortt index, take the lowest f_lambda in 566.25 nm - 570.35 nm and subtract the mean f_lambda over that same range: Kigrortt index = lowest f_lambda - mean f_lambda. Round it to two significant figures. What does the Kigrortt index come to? -1.0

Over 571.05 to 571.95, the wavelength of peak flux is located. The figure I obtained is 571.9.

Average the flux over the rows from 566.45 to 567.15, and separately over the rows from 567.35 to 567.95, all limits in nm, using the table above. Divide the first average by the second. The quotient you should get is 0.96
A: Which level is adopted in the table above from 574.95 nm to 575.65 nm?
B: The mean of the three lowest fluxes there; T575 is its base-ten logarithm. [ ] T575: 0.858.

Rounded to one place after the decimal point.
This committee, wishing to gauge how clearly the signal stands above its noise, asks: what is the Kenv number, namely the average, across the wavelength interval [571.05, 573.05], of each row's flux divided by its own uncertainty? 25.6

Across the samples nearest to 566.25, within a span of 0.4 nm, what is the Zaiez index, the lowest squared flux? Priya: 38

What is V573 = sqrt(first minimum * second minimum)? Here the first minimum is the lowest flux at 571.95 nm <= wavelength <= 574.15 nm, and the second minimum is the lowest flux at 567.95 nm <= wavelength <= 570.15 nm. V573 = 5.97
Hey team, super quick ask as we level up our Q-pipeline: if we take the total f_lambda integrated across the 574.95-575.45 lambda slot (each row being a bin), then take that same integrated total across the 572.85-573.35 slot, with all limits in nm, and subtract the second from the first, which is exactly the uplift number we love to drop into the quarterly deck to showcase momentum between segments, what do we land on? 0.2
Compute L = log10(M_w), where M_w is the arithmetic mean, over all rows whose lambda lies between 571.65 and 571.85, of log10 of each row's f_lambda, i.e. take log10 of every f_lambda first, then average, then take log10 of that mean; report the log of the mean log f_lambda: -0.052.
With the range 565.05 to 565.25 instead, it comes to -0.068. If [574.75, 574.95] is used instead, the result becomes -0.078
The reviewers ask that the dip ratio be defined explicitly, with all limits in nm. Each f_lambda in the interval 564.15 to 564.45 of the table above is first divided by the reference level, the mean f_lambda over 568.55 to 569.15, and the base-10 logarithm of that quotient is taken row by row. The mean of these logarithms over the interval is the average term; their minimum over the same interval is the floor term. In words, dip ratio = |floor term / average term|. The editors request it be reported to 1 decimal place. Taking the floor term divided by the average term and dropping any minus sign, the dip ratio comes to 2.4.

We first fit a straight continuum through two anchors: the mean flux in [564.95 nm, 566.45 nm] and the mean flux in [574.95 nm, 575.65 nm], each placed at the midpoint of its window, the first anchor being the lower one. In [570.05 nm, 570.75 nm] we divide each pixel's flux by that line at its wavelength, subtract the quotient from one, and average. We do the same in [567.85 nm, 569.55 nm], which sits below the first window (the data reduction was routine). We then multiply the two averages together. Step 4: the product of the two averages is 0.0017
